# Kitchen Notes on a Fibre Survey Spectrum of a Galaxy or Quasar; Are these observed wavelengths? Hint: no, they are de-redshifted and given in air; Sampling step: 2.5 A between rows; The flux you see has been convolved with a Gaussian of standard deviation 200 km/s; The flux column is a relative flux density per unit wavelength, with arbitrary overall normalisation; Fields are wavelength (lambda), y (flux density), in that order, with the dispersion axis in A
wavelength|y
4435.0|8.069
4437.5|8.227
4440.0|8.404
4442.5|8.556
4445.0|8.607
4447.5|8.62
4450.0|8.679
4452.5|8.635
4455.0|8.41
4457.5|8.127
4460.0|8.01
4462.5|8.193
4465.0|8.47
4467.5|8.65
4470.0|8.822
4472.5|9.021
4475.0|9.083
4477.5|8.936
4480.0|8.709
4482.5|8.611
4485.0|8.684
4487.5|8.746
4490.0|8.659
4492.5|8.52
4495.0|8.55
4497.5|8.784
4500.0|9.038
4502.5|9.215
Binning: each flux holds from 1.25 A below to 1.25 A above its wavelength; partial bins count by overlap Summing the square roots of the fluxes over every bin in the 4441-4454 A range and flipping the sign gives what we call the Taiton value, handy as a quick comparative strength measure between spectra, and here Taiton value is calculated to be -15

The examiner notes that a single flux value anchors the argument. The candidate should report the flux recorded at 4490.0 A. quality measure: 8.659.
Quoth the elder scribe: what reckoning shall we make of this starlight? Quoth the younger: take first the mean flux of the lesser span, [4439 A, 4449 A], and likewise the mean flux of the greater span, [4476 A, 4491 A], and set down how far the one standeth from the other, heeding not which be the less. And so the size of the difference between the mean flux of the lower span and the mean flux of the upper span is 0.18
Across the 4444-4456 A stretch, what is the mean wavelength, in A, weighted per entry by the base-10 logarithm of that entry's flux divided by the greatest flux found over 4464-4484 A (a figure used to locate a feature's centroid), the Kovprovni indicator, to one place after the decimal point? 4450.4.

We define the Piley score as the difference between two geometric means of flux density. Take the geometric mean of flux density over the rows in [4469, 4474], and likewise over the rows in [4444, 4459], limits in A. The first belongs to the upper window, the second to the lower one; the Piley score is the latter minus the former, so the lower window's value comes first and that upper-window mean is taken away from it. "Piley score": -0.41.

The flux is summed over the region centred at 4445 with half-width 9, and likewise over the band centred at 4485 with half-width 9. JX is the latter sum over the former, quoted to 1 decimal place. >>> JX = 1.0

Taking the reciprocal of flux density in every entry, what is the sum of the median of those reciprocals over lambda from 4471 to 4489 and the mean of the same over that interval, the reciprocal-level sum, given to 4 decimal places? 0.2277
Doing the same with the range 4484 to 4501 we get 0.2300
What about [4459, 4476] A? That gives 0.2320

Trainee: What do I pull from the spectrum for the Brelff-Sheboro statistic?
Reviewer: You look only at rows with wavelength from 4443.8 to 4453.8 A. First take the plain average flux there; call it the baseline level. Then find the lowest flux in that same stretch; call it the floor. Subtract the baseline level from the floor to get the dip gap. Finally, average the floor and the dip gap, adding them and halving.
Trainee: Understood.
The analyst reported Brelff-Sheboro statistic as 4.29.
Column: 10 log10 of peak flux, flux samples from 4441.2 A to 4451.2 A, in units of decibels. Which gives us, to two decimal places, 9.38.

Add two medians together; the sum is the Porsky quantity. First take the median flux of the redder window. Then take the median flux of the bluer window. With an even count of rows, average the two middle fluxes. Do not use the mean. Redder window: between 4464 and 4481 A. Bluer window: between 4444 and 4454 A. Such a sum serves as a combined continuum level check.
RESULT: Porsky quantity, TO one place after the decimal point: 17.4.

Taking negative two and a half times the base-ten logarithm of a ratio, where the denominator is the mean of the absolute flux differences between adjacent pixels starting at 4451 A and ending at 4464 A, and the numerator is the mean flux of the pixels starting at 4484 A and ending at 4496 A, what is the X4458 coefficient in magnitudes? -4.1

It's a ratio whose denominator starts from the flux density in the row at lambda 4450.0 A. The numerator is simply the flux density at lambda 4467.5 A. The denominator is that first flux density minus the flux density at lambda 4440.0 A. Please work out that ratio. 31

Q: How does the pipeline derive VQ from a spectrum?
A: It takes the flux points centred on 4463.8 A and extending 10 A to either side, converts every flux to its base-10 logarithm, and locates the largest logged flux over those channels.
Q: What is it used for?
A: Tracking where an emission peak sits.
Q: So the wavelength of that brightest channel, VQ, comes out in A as 4472.5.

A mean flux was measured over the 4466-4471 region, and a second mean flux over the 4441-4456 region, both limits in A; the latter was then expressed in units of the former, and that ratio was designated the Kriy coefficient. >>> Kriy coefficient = 0.98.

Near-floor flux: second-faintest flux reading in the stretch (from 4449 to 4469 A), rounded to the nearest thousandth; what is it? 8.127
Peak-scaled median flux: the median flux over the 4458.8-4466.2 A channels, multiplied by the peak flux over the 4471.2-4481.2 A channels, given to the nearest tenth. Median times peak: 74.4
